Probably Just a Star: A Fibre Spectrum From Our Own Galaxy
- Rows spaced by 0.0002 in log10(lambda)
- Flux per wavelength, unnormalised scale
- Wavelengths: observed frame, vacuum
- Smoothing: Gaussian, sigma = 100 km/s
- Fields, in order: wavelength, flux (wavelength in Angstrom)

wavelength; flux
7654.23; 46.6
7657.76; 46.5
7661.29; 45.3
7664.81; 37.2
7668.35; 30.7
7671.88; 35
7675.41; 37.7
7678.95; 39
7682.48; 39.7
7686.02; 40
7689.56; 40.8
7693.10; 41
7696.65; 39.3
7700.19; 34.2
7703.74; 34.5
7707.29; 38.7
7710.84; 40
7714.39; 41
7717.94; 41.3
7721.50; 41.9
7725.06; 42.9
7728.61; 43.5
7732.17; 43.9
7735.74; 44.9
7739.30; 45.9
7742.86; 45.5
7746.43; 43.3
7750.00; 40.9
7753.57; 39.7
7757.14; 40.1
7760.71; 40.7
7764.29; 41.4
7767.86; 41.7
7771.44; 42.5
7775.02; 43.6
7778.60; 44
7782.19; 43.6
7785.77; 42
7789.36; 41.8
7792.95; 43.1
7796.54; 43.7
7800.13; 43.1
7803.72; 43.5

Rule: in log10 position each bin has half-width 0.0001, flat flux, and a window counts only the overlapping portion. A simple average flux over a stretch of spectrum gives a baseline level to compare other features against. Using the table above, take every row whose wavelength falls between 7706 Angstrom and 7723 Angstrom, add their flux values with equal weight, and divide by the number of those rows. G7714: 41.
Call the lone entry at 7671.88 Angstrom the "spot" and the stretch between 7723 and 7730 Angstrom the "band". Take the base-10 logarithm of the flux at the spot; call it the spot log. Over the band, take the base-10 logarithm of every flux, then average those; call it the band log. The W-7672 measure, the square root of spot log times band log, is 1.59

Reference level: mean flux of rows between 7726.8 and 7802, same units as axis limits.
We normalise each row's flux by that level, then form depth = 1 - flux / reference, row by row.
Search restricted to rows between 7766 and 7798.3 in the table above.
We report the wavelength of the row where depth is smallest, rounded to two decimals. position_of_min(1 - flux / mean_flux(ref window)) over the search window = 7778.60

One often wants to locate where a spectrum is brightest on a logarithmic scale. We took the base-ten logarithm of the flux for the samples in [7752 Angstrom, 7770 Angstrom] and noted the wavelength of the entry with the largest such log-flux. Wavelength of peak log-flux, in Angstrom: 7767.86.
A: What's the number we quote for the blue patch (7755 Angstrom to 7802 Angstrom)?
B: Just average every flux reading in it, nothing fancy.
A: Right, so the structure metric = 42.4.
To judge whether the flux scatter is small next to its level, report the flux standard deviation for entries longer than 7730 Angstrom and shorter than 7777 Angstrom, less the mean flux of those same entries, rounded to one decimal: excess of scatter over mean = -40.6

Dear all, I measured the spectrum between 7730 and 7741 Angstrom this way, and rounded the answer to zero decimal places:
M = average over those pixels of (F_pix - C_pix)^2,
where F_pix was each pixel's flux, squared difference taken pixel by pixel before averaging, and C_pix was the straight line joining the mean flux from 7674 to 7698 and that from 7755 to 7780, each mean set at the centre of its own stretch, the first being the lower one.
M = 15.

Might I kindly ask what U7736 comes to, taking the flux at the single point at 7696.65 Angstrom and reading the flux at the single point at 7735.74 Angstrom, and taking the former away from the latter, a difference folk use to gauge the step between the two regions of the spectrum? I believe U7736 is 6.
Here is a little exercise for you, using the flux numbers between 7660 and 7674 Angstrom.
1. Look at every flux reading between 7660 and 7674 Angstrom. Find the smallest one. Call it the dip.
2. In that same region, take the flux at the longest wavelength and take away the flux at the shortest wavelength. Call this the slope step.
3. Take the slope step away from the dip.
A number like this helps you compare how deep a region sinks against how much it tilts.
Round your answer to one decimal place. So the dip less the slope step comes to 41.0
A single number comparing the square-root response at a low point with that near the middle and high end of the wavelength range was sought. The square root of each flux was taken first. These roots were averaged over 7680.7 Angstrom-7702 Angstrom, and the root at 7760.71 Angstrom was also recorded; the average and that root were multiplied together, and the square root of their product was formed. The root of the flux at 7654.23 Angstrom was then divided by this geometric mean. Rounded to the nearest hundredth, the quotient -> 1.08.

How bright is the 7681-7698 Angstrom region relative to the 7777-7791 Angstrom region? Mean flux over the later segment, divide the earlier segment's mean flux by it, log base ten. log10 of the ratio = -0.028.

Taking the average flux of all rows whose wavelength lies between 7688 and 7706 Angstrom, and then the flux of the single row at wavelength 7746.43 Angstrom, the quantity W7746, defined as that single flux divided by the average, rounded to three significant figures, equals 1.14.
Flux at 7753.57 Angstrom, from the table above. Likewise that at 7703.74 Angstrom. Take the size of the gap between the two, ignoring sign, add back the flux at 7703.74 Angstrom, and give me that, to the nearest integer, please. 40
